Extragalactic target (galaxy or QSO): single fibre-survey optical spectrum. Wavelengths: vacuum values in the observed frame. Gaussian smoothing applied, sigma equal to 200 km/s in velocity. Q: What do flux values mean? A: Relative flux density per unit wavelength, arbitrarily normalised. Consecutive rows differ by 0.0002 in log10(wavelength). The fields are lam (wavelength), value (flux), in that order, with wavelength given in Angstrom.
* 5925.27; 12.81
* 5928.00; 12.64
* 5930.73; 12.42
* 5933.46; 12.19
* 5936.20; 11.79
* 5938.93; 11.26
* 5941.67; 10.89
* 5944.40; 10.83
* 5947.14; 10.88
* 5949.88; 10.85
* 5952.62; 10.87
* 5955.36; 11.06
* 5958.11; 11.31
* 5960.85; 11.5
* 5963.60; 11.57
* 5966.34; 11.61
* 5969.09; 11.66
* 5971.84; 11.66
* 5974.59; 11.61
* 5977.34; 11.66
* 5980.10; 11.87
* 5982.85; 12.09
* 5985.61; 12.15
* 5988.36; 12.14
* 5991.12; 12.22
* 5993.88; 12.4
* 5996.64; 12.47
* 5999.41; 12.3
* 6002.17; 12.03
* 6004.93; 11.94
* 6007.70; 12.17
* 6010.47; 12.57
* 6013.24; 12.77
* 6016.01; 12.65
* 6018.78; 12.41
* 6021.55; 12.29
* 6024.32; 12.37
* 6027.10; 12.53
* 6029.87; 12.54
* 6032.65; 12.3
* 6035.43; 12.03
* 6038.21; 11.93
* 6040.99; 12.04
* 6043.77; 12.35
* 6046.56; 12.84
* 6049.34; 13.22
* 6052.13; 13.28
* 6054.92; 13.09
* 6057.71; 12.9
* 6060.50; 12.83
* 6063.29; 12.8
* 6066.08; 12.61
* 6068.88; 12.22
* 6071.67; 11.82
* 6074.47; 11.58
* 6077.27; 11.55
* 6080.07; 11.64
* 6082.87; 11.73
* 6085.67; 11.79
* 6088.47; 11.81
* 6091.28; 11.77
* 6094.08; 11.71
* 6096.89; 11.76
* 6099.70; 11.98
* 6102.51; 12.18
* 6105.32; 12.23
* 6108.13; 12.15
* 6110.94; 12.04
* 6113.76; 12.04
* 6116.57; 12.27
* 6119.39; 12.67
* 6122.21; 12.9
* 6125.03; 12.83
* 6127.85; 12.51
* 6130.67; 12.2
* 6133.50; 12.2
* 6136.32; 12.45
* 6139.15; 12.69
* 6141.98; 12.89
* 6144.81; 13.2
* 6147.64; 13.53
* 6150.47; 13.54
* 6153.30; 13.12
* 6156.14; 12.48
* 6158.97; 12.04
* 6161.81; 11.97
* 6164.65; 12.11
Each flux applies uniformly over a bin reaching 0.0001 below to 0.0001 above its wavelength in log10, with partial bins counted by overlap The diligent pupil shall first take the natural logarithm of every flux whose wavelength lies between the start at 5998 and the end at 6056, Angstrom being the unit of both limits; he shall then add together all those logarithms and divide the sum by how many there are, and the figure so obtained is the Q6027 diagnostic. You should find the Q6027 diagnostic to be 2.52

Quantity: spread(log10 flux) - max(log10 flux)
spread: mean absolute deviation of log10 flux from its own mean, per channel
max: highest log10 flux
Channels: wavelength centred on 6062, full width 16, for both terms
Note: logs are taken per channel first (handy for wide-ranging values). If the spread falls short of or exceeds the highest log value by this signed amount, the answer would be -1.11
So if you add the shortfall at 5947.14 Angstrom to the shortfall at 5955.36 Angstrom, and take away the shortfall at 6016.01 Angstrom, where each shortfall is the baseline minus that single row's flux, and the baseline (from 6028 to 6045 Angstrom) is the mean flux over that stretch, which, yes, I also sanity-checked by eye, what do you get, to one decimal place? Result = 2.9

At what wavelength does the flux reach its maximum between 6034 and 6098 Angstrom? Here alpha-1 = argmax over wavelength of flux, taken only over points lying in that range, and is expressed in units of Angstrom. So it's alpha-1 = 6052.13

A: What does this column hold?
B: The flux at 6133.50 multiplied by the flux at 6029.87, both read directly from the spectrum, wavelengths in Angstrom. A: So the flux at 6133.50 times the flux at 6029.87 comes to 153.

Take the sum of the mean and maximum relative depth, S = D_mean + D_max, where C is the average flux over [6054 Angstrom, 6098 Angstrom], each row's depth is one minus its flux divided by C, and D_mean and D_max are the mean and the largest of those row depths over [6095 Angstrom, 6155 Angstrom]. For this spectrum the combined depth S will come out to -0.01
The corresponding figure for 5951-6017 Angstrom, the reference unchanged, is 0.12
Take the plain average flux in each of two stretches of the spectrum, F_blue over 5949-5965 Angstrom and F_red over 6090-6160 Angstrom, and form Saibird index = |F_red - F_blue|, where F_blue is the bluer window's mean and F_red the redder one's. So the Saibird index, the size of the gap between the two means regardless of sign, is 1.3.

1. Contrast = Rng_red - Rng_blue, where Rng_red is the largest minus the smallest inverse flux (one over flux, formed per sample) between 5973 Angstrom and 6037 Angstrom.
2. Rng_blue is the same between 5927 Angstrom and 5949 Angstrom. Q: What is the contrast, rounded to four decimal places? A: -0.0054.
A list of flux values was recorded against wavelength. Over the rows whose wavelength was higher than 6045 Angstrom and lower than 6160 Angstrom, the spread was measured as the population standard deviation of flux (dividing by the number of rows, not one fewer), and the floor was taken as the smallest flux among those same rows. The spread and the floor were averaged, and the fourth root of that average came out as 1.57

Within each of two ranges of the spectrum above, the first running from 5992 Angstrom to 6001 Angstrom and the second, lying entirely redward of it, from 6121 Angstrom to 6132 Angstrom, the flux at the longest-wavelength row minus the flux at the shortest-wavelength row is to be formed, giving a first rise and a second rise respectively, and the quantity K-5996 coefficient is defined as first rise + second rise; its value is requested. -0.8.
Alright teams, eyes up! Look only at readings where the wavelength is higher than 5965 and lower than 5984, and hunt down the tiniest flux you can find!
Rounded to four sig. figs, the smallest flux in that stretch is 11.61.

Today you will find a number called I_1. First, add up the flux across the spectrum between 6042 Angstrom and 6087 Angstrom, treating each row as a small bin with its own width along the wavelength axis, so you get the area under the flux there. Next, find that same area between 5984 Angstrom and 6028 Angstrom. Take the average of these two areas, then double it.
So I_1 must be 1100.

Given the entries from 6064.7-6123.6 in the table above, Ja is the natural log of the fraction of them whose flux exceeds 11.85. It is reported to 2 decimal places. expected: -0.65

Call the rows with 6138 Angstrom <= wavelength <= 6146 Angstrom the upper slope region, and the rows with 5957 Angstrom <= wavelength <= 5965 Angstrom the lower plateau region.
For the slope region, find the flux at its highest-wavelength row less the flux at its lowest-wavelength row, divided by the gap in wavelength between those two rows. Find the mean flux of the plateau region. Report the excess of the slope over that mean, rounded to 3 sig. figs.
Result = -11.4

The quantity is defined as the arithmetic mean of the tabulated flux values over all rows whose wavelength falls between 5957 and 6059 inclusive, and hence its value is 12.2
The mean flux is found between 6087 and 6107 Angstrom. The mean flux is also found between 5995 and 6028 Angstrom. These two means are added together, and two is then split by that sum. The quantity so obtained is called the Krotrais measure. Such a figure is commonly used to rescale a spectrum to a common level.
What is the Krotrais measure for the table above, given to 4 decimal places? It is 0.0823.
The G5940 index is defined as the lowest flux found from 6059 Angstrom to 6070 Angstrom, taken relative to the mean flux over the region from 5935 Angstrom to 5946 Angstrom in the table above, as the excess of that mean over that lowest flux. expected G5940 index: -1.0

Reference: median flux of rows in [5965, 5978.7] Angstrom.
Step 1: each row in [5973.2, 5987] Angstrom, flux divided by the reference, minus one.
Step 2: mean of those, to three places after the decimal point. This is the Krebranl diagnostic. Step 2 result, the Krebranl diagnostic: 0.019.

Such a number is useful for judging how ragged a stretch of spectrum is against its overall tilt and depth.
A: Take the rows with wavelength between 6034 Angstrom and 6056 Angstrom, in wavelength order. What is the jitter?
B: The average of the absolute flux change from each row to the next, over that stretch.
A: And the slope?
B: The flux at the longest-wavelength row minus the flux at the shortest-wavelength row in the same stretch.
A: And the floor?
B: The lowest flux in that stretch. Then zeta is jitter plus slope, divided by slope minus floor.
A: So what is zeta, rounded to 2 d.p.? -0.12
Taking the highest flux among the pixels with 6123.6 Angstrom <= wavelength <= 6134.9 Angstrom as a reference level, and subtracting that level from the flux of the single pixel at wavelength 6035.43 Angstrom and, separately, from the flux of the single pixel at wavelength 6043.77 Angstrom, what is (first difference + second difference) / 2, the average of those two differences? -0.64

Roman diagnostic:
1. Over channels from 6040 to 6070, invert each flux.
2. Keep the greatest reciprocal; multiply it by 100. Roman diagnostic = 8.3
